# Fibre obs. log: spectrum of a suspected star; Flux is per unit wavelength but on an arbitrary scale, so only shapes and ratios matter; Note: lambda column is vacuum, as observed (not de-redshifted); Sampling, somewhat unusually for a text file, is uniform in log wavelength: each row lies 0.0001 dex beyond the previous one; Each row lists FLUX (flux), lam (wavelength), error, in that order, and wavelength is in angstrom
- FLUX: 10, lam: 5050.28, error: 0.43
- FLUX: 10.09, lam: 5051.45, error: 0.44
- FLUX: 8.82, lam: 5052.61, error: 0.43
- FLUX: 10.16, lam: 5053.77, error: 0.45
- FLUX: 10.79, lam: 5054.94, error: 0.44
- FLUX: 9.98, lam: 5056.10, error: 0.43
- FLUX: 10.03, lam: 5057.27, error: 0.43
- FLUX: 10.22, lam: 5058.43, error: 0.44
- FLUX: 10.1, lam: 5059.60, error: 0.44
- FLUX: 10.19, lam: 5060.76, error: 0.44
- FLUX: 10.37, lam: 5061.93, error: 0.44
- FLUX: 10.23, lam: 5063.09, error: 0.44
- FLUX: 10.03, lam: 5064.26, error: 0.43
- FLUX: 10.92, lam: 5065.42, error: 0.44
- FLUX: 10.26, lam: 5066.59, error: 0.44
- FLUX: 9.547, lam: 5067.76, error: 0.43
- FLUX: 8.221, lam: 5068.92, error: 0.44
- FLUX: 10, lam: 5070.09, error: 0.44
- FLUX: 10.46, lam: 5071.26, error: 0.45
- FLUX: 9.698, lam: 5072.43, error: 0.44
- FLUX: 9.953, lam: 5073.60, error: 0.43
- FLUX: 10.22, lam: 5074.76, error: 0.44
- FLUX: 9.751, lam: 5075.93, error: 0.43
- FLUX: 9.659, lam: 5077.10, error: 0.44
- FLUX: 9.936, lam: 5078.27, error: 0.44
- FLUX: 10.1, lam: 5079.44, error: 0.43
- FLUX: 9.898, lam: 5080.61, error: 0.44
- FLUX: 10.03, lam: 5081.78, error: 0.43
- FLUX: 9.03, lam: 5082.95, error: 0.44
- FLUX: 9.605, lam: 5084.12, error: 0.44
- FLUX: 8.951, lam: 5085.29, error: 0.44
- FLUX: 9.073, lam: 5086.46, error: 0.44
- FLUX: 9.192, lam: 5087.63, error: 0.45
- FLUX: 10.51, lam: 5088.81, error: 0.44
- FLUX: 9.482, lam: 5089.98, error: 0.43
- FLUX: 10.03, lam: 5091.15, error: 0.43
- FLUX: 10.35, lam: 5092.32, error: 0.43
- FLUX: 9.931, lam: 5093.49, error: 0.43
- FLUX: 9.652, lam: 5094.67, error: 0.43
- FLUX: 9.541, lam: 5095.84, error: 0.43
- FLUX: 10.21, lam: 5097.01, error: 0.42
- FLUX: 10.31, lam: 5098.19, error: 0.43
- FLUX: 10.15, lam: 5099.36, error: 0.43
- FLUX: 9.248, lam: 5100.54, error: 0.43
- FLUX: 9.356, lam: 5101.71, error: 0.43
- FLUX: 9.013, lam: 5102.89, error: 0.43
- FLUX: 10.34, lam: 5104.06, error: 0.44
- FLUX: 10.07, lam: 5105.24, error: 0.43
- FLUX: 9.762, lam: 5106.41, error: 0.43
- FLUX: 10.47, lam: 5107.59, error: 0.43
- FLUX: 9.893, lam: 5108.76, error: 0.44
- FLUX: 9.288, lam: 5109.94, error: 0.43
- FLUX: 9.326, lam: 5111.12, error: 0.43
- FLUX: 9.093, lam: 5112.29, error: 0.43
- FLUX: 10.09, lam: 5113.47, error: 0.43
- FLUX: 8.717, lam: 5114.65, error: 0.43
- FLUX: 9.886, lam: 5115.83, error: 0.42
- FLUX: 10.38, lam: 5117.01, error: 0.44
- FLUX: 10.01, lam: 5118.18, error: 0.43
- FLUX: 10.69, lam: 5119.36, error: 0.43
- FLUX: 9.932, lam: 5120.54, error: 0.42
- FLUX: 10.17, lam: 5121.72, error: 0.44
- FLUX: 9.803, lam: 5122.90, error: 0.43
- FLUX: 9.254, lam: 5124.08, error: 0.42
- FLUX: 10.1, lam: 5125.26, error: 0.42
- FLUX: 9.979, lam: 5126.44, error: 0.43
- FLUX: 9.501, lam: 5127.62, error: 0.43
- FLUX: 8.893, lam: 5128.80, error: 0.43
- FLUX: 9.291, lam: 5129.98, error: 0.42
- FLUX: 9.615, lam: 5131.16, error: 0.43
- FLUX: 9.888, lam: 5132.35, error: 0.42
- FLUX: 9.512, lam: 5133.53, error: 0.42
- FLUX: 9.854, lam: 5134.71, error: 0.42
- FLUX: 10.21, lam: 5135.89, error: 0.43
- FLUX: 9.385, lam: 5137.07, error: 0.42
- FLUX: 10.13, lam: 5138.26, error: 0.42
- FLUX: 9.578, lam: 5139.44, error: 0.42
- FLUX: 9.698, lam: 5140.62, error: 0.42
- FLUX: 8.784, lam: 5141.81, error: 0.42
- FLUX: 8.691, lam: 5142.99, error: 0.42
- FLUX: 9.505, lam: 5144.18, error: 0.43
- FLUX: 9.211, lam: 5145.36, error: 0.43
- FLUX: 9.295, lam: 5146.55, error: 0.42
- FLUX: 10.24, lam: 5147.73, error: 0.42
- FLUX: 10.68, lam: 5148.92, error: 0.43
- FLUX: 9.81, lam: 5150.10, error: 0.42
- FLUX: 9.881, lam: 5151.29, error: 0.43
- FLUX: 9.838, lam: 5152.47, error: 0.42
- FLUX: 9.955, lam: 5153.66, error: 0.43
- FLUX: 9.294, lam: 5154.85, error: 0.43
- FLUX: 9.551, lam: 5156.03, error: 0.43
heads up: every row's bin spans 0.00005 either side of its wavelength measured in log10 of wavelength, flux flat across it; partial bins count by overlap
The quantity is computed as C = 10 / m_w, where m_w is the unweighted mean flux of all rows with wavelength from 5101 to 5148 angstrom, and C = 1.03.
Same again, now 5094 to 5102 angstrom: 1.02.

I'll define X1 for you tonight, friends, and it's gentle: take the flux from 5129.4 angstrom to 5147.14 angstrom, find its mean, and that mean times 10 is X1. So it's 95.1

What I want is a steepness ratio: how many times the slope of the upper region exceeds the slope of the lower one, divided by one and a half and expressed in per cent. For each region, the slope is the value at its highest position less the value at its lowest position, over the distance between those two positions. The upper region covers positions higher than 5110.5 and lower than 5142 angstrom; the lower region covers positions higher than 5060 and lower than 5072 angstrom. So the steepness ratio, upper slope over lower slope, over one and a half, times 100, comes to -46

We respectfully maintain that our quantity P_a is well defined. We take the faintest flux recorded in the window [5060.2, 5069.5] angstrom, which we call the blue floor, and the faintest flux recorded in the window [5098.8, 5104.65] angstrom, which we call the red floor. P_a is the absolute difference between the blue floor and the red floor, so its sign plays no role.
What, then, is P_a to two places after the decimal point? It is 0.79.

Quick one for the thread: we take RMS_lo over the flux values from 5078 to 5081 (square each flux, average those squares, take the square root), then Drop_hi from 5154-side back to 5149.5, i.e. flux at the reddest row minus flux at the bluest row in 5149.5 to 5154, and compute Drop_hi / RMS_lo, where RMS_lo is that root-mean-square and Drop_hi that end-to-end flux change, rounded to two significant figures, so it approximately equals 0.015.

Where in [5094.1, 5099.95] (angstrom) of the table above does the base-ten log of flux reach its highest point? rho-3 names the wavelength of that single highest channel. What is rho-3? 5098.19 angstrom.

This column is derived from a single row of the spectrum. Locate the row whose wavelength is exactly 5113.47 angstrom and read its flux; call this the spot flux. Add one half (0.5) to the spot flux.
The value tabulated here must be 10.6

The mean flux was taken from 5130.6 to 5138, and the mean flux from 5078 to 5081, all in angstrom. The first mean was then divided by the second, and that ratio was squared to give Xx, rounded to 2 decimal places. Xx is 0.95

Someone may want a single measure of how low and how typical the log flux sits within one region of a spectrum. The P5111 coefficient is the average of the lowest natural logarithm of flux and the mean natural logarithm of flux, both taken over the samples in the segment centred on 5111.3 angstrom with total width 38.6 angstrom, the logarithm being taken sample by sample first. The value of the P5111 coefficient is 2.22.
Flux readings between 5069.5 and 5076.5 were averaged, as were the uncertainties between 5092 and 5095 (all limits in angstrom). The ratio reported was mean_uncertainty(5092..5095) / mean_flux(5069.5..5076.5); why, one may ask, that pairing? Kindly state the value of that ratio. 0.0429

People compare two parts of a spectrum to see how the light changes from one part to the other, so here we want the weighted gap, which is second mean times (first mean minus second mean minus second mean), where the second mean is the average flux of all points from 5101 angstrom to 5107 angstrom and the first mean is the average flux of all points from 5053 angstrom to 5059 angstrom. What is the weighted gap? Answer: -89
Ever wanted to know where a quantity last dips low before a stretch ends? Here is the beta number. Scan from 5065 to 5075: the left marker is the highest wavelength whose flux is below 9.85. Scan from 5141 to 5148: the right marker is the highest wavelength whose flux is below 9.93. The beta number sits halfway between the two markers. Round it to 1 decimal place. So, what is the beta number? 5109.5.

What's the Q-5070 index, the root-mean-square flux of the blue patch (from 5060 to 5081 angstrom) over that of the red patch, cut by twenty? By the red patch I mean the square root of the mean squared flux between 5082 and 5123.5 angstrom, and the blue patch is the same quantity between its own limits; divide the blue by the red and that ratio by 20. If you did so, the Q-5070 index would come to 0.0511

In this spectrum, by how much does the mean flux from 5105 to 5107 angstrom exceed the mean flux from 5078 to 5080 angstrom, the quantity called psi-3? -0.1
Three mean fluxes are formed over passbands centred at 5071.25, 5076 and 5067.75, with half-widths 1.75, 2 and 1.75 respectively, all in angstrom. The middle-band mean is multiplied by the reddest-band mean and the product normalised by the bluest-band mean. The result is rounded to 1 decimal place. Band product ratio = 10.6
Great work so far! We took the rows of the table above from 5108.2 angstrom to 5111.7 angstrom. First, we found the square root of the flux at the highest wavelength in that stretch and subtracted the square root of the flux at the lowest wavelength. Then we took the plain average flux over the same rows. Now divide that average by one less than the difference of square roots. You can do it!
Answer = -8.7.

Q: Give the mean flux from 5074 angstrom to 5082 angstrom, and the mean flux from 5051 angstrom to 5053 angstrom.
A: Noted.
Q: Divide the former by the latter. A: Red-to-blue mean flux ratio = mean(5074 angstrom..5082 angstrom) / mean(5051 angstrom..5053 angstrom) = 1.05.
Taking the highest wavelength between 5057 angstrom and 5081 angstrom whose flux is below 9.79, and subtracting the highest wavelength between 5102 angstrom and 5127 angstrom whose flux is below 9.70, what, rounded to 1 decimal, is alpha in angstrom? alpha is -47.0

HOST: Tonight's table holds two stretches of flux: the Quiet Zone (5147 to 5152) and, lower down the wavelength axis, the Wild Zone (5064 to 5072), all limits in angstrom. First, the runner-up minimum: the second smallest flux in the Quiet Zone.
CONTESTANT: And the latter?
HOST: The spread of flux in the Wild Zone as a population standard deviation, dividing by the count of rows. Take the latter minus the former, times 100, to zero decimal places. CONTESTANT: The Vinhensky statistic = -908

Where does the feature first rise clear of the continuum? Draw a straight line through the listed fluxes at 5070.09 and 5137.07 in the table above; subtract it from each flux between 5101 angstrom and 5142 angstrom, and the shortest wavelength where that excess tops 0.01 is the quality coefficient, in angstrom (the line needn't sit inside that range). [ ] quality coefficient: 5104.06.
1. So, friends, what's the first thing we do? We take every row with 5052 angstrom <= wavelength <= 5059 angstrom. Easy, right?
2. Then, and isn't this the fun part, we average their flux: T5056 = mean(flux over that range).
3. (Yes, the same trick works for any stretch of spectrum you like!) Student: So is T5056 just 10.0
